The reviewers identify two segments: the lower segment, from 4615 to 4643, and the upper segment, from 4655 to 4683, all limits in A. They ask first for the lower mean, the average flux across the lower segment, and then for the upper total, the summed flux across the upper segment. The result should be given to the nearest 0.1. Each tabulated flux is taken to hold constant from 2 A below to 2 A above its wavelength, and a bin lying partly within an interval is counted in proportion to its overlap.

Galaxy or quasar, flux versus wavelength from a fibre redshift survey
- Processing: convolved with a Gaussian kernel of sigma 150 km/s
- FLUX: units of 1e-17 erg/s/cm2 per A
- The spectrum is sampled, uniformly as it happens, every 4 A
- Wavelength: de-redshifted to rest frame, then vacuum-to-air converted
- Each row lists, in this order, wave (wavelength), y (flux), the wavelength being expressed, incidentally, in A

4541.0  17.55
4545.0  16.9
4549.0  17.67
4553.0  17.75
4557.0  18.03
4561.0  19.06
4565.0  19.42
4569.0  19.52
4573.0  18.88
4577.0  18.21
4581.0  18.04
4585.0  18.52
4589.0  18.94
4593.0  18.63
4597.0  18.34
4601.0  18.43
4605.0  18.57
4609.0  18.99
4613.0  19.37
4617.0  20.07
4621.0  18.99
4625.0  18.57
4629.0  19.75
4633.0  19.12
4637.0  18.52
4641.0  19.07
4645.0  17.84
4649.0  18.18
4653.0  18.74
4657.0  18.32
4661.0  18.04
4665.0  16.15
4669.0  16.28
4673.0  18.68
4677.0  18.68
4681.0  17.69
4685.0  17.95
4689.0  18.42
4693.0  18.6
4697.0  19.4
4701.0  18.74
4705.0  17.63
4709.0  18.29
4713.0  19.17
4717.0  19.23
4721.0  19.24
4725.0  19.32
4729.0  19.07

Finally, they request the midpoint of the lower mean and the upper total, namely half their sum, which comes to 71.5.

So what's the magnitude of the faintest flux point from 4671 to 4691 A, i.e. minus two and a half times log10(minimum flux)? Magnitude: -3.12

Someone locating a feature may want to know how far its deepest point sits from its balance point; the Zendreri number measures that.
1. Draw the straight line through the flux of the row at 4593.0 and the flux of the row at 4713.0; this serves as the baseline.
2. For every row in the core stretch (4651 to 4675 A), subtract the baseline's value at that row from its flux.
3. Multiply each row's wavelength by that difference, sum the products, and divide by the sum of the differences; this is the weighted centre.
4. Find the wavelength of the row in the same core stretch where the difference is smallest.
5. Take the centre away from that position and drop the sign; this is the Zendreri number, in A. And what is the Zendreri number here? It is 0.4 A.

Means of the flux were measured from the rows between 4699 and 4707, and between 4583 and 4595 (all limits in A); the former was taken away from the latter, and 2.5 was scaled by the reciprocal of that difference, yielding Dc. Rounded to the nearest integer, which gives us 5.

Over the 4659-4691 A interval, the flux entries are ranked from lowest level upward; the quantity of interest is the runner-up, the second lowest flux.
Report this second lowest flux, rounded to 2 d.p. 16.28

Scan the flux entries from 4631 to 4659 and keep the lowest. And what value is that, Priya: 17.84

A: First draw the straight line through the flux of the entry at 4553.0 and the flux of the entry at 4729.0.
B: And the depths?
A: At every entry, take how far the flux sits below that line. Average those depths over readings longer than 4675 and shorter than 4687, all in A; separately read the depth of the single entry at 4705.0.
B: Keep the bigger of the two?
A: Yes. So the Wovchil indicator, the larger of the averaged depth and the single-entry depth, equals 1.3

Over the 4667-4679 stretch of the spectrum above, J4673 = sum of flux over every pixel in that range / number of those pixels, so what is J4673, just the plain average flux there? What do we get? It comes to 17.9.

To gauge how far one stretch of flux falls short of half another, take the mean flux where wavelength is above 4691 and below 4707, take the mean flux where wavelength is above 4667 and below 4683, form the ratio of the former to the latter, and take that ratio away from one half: -0.543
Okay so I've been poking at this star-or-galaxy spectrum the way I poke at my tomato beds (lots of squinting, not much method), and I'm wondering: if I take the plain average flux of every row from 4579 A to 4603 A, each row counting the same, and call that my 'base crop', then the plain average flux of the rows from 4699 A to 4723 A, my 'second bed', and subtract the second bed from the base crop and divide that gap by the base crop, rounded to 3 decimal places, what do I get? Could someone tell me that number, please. -0.013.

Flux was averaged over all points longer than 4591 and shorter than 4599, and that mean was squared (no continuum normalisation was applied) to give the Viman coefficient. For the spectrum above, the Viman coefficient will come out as 342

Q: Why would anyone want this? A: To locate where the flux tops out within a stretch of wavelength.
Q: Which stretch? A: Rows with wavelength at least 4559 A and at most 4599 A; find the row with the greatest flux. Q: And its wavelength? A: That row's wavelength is 4569.0 A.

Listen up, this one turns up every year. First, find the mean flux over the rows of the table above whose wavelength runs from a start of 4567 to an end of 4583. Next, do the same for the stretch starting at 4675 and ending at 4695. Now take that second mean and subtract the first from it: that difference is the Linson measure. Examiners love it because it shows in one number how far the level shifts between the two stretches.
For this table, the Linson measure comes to -0.4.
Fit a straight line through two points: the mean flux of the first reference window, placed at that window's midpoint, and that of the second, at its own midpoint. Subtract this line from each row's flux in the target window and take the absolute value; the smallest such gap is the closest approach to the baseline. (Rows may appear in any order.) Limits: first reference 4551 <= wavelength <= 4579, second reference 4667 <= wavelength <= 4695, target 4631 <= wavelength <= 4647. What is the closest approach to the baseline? 0.23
